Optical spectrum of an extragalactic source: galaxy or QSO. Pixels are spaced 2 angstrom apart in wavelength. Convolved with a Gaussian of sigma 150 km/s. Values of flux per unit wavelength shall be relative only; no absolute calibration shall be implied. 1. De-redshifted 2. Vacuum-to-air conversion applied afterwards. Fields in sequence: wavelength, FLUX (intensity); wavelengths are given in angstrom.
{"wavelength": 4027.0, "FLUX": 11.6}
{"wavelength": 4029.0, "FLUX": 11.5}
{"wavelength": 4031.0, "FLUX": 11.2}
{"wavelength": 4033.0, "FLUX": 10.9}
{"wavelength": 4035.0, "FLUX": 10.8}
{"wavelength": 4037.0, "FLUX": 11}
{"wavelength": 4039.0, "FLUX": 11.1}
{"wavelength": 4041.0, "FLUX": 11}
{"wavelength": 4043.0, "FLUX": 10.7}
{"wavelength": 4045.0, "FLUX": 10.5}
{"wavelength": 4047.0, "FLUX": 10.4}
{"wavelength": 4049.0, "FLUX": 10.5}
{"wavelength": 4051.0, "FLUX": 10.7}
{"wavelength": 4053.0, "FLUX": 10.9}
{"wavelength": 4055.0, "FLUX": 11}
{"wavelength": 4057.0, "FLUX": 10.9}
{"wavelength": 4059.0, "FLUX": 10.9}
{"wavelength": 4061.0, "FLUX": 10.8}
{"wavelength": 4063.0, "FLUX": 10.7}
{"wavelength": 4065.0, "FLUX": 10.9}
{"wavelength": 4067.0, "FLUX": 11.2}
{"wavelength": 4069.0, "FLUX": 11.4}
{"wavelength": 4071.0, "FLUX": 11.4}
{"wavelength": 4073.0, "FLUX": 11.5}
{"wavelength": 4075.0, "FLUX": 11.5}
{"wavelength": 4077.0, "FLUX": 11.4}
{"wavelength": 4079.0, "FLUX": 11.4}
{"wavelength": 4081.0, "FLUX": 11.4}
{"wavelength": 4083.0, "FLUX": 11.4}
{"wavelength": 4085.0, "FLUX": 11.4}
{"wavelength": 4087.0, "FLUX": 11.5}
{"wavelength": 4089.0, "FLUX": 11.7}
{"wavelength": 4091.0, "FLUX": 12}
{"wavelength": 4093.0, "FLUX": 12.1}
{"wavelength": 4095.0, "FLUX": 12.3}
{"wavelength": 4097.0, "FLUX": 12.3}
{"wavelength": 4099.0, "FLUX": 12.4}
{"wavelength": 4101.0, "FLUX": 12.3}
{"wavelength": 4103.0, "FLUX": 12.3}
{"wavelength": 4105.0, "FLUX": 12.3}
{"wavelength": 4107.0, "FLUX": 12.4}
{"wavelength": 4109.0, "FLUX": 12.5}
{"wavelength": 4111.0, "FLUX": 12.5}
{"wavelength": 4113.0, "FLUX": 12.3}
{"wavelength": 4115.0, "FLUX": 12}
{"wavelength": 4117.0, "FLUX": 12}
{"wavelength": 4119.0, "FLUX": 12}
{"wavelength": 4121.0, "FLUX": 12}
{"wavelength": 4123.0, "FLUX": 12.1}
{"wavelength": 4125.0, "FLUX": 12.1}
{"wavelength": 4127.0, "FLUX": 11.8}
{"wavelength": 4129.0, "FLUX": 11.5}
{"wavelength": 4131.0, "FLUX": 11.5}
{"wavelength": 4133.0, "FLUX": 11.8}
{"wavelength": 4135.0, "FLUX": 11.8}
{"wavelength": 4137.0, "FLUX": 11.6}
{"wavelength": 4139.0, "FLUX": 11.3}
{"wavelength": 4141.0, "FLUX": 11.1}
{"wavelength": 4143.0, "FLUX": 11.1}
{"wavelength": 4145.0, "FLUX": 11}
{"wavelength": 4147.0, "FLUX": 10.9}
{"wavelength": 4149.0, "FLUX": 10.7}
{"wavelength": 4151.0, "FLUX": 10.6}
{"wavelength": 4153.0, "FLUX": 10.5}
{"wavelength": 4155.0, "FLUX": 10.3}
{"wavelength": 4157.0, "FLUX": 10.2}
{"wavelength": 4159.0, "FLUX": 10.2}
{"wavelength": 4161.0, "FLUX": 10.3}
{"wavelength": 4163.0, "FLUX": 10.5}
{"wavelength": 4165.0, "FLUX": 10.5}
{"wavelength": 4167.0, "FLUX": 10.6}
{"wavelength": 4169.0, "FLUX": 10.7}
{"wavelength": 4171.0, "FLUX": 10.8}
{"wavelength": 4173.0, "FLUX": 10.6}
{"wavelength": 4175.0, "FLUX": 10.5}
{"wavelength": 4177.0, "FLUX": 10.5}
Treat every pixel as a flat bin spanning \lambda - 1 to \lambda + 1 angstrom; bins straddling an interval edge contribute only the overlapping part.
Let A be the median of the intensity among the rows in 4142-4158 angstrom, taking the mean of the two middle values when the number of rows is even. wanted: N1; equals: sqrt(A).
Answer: 3.26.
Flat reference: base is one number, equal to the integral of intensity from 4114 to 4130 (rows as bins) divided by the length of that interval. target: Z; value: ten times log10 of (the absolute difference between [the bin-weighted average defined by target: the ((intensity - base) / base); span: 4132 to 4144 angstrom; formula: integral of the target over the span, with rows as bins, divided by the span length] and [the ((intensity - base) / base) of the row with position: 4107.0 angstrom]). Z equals -11.0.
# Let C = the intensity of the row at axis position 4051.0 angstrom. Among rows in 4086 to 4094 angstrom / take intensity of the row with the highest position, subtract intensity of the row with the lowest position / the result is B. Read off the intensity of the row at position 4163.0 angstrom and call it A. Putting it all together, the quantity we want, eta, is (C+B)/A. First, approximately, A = 10.5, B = 0.6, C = 10.7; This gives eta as 1.08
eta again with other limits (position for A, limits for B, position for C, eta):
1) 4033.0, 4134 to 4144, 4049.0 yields 0.90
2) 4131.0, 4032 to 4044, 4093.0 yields 1.03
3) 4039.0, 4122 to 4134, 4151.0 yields 0.93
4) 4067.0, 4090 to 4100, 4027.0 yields 1.07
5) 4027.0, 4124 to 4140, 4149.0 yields 0.85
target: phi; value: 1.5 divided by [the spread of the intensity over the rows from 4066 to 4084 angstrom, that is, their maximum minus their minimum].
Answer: 5.0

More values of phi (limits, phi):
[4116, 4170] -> 0.8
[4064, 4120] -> 0.9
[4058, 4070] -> 2.1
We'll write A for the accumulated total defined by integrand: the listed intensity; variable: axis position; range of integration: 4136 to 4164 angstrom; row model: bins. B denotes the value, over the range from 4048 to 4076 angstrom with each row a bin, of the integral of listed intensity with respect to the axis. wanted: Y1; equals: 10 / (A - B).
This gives -1.25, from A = 301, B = 309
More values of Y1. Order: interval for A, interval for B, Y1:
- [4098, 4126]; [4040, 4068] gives 0.25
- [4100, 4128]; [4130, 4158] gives 0.31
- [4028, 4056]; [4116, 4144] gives -0.43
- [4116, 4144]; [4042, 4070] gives 0.41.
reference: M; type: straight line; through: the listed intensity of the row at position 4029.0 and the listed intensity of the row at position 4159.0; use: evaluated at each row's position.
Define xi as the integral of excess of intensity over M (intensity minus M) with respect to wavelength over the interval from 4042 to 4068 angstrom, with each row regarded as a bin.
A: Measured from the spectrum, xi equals -12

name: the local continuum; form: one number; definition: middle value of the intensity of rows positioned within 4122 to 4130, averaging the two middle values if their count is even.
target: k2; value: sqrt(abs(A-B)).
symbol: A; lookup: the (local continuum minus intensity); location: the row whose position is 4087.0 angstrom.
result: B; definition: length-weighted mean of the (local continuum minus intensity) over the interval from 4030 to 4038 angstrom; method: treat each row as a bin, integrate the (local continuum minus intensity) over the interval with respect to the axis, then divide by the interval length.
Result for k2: 0.7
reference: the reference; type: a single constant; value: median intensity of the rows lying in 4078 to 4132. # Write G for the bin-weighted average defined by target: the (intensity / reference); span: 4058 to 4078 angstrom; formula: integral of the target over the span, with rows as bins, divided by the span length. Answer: 0.93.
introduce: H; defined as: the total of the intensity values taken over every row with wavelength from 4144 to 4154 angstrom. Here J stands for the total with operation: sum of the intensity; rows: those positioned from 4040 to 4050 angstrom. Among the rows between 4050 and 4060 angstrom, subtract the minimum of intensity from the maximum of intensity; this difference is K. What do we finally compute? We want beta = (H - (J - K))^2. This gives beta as 1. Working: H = 53.7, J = 53.1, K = 0.30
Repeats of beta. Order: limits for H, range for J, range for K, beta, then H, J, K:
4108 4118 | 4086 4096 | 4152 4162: 4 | 61.3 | 59.6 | 0.30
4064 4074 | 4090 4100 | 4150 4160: 18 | 56.4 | 61.1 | 0.40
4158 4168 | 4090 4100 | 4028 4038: 69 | 52.1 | 61.1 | 0.70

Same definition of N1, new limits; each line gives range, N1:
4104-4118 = 3.51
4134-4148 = 3.33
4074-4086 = 3.38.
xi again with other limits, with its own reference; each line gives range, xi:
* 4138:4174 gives 16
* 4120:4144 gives 28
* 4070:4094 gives 14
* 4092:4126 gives 52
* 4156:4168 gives 3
